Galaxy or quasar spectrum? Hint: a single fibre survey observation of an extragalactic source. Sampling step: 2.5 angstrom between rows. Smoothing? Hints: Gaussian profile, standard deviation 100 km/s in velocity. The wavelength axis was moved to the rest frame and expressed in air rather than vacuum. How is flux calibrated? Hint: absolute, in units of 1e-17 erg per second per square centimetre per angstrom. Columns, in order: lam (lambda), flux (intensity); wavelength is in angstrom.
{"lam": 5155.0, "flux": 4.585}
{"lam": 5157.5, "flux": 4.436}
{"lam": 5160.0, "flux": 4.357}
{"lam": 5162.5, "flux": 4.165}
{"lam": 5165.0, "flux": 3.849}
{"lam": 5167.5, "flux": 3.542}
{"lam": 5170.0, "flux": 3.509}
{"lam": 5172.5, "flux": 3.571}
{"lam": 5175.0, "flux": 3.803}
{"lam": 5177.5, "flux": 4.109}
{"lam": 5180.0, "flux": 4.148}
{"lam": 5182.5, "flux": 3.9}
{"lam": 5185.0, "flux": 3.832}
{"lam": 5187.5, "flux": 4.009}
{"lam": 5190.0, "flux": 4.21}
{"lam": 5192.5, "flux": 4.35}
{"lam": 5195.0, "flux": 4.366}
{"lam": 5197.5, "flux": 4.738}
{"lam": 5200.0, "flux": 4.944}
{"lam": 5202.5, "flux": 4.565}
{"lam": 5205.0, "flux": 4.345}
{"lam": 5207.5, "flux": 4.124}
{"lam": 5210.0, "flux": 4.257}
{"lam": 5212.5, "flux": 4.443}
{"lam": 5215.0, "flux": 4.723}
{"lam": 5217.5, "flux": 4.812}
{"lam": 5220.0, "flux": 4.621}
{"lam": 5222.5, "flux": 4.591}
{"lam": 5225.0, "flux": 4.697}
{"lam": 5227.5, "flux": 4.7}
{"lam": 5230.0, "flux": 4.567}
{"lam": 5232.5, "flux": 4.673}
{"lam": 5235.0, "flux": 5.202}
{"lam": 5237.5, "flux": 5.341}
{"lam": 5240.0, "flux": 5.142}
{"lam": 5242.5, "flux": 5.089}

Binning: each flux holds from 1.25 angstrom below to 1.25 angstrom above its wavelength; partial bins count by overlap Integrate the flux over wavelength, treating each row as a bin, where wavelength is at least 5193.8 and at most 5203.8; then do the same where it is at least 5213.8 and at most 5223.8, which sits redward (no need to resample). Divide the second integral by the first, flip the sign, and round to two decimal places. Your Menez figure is -1.01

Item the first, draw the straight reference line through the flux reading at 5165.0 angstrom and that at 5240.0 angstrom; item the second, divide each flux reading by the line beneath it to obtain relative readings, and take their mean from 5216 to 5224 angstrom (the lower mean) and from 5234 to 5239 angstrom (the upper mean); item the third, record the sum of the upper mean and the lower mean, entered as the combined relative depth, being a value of 2.01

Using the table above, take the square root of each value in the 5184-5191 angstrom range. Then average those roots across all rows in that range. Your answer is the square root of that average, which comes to 1.42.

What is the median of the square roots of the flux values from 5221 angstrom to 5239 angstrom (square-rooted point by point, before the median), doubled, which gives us 4.33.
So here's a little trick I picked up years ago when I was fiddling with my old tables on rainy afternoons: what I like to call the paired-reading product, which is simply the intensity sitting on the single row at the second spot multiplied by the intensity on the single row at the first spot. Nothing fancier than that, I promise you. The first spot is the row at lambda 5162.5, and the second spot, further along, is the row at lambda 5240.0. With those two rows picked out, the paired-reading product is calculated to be 21.4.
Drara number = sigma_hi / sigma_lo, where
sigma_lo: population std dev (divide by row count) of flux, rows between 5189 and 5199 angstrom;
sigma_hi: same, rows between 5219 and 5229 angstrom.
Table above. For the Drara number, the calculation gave 0.24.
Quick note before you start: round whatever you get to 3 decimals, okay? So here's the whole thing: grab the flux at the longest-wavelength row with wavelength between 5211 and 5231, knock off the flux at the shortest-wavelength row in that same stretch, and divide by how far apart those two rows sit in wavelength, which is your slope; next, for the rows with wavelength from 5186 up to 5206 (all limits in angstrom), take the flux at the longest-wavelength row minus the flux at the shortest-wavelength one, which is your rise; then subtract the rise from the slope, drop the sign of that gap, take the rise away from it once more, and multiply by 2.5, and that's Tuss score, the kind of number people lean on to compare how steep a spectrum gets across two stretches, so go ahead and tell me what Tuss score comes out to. -0.018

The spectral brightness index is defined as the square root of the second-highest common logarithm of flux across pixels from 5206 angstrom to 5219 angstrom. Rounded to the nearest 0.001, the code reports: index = 0.821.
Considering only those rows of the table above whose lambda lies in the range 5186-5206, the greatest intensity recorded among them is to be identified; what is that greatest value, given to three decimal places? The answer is 4.944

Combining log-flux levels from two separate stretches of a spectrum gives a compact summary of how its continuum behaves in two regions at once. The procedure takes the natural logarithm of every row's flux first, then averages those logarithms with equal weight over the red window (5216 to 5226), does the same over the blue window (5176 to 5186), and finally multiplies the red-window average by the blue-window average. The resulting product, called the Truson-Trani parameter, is 2.14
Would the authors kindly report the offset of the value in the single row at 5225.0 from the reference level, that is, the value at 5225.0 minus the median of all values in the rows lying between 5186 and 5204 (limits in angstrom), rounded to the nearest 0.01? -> 0.33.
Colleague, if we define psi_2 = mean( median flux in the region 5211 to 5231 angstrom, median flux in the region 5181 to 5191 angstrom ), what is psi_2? 4.31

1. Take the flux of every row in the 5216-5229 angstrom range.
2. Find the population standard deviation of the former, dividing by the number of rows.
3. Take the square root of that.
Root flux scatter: 0.28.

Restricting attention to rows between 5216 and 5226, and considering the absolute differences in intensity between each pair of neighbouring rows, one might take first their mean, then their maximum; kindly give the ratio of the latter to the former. 1.8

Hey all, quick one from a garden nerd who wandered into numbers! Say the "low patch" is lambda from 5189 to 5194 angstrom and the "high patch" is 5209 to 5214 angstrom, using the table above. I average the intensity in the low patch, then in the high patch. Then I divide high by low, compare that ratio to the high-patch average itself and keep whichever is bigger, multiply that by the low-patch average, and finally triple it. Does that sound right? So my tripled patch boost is 56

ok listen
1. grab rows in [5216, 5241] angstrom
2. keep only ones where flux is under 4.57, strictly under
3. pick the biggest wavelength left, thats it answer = 5230.0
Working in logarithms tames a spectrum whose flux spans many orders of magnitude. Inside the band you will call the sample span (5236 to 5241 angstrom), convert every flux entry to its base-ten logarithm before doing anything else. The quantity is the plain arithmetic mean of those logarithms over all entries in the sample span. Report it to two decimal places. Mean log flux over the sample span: 0.72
